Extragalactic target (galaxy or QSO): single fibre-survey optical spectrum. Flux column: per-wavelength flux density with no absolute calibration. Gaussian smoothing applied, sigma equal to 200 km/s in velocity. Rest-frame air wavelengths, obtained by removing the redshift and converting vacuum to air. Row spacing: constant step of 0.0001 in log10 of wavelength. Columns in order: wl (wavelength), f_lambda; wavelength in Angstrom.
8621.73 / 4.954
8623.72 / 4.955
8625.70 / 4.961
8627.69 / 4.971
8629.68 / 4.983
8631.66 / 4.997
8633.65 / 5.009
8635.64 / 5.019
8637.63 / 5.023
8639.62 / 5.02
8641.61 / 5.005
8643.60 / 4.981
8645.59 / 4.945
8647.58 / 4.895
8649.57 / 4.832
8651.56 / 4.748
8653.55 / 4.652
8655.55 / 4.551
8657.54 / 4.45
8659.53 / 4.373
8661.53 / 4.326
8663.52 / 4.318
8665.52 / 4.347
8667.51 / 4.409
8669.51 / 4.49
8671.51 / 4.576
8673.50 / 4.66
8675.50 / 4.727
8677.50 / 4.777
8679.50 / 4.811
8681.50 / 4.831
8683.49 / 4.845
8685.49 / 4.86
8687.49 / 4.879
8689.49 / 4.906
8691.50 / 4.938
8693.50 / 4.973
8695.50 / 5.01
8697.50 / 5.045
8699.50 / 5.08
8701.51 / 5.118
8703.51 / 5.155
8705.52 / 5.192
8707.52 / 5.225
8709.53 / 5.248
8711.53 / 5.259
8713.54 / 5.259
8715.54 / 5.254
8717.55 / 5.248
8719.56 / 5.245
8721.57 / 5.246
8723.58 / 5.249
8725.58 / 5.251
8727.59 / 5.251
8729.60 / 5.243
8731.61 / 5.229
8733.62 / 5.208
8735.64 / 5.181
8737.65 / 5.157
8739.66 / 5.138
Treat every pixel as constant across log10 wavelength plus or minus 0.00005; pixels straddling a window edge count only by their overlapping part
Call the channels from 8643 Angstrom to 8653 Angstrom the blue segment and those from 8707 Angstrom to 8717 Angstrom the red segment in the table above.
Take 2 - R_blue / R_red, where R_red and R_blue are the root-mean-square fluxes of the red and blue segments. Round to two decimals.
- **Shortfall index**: 1.07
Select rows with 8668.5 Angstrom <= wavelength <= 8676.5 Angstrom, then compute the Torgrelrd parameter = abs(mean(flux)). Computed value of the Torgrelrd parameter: 4.61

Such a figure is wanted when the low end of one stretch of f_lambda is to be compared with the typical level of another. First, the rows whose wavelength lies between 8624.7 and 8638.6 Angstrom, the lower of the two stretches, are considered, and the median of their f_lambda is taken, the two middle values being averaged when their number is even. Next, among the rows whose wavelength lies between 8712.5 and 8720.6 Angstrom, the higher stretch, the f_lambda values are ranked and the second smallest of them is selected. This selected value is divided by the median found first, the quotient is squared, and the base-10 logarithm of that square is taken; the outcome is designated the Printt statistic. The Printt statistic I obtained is 0.04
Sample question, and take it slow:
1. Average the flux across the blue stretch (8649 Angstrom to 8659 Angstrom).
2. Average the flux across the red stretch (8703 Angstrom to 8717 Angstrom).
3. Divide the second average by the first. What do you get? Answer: 1.13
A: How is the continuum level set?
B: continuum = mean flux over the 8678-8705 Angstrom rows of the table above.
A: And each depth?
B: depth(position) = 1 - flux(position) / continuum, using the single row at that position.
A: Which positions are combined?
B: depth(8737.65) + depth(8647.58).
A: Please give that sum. -0.03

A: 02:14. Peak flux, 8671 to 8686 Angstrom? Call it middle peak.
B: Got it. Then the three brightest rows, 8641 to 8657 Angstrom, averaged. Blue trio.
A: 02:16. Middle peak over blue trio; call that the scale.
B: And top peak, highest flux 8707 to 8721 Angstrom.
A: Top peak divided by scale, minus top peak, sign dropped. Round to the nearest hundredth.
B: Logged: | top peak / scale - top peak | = 0.13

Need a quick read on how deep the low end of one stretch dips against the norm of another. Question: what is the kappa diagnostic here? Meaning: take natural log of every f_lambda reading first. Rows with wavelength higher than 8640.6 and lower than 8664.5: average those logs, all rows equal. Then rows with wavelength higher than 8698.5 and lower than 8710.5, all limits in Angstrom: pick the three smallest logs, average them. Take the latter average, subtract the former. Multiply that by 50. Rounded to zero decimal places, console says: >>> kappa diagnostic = 5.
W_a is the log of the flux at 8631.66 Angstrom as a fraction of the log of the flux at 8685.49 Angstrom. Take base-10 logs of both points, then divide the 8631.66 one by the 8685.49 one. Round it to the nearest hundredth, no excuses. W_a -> 1.02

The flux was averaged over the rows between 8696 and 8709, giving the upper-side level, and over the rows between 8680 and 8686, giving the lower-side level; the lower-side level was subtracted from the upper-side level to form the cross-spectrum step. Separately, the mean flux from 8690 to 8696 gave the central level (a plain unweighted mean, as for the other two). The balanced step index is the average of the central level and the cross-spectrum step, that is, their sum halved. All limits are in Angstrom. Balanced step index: 2.6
